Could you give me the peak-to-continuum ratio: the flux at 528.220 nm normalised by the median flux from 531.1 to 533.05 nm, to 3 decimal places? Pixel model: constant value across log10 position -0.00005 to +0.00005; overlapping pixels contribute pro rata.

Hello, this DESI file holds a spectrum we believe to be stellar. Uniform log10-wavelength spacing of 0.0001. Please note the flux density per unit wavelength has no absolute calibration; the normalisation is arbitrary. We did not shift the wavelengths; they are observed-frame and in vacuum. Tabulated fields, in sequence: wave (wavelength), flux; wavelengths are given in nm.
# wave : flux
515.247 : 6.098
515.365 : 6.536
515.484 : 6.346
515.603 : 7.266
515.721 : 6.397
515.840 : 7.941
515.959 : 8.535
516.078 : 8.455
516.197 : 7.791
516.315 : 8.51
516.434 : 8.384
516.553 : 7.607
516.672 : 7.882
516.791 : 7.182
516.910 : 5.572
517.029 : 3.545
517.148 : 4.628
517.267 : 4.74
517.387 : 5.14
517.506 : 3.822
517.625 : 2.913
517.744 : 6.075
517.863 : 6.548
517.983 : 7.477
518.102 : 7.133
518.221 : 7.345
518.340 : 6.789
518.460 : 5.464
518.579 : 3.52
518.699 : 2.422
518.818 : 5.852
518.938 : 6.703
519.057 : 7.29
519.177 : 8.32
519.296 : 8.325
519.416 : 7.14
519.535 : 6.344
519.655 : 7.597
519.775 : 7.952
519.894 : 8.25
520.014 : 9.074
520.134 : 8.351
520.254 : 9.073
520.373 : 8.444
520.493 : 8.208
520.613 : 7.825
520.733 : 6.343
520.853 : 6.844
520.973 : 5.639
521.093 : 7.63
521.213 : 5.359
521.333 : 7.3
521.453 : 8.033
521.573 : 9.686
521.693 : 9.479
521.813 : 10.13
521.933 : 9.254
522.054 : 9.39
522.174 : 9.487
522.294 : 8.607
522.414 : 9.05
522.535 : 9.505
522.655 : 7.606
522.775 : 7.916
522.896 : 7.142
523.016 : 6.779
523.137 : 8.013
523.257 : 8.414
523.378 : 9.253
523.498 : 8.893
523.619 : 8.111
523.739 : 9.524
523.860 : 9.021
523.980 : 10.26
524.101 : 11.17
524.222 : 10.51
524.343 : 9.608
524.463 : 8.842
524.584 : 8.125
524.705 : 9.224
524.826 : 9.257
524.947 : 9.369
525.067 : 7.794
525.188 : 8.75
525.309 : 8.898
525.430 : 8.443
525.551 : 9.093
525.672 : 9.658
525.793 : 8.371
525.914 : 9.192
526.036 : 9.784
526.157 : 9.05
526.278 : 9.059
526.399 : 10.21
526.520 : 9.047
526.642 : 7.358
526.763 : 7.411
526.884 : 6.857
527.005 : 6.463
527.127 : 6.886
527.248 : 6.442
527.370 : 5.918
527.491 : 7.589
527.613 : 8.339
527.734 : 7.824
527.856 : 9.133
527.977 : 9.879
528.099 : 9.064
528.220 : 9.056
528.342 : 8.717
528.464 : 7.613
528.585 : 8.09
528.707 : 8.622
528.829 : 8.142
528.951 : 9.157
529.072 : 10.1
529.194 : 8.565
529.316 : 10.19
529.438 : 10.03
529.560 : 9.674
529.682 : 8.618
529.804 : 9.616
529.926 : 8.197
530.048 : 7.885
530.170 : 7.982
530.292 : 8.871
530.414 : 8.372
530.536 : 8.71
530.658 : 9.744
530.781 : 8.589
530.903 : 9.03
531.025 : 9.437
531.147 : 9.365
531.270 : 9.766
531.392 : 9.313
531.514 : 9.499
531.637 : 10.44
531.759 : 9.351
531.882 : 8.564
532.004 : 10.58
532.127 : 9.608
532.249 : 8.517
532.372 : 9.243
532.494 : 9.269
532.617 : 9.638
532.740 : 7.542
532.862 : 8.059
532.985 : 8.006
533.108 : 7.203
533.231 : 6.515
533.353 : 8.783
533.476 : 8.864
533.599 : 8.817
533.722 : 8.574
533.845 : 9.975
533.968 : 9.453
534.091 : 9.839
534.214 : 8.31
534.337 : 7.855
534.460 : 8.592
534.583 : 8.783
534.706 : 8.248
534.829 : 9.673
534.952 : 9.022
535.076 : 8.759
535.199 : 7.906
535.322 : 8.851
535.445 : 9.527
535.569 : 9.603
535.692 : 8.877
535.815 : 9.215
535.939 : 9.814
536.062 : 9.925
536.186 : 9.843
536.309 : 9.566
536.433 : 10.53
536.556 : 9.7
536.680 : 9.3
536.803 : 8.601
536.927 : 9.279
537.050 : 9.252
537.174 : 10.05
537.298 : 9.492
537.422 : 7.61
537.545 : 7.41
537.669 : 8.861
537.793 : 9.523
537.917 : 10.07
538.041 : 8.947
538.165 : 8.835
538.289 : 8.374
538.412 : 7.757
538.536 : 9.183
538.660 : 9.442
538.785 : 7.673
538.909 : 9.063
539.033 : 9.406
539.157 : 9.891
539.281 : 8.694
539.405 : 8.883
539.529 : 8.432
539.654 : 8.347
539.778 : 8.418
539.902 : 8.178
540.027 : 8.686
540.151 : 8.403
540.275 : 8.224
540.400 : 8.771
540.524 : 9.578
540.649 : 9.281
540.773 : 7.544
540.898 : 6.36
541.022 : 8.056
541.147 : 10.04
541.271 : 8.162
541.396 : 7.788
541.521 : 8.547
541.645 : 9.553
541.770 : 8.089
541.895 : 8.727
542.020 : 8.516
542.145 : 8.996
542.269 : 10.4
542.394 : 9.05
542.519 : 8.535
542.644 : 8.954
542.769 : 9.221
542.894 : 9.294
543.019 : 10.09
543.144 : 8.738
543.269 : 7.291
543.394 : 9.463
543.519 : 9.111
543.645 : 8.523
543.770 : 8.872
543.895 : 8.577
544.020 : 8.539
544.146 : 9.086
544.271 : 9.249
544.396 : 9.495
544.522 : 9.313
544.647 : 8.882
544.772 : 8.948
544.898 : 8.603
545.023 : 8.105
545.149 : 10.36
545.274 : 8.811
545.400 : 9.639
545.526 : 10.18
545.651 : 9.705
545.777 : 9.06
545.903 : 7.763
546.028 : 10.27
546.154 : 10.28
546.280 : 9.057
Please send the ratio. 0.970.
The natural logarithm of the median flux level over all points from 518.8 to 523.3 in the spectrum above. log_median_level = 2.08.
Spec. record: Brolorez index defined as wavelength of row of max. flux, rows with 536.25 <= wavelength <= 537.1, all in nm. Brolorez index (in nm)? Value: 536.433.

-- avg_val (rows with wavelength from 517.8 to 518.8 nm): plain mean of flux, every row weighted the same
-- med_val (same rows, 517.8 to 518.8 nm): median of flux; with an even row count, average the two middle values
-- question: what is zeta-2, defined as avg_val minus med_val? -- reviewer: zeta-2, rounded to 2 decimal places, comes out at -0.83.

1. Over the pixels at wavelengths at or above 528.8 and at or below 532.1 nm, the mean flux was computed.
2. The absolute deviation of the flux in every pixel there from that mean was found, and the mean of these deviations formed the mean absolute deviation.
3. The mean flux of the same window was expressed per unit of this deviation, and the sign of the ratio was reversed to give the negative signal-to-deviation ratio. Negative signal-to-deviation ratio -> -14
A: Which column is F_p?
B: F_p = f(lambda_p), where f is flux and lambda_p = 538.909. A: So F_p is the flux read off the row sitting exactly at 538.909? 9.063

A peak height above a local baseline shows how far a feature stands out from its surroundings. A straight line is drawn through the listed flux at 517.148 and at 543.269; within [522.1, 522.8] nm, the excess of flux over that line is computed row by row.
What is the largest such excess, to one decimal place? 4.3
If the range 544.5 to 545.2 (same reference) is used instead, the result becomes 2.9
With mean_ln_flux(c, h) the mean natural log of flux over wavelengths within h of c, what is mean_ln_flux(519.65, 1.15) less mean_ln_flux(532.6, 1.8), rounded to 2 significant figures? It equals -0.25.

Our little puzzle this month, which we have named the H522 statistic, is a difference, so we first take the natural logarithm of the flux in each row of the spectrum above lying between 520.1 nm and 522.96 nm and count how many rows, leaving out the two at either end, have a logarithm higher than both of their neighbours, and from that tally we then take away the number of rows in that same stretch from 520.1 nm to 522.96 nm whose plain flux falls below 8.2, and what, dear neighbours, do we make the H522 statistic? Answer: -3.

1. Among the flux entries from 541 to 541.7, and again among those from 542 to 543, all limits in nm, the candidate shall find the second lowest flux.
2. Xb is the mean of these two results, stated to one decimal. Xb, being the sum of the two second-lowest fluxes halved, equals 8.3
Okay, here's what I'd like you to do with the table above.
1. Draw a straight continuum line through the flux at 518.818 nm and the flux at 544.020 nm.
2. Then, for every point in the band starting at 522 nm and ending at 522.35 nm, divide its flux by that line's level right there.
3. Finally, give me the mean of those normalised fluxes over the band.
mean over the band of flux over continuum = 1.5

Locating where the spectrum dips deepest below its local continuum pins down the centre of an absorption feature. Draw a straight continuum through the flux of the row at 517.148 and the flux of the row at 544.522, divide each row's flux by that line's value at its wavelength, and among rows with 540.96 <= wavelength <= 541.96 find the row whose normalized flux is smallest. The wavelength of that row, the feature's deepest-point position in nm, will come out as 541.396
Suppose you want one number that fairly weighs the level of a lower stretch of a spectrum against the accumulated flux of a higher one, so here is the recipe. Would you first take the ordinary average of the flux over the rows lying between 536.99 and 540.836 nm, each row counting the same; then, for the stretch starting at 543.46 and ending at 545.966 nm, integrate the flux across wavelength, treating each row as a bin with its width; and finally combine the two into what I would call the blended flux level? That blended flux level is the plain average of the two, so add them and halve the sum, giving 15.7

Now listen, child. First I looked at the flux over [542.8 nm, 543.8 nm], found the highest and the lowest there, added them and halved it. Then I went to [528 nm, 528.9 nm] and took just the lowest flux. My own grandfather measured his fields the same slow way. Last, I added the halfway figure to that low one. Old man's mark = 16.3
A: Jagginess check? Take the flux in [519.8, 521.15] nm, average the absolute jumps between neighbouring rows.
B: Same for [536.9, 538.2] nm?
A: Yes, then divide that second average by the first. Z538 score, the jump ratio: 0.85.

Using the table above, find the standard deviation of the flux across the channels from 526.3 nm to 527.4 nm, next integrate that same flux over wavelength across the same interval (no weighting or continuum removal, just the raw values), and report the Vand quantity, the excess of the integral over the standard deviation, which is 7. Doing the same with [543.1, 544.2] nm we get 9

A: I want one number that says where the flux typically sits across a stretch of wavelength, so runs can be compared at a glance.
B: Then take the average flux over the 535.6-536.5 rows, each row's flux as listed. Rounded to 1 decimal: 9.7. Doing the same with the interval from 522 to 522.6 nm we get 9.2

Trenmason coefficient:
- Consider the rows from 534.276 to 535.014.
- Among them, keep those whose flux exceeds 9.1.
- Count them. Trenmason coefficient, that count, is 1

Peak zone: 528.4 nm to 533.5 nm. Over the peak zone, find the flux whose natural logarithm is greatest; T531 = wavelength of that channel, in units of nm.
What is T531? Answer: 532.004 nm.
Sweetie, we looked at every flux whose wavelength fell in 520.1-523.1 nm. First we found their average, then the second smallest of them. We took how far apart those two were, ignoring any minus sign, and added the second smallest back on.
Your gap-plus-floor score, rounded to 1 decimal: 8.1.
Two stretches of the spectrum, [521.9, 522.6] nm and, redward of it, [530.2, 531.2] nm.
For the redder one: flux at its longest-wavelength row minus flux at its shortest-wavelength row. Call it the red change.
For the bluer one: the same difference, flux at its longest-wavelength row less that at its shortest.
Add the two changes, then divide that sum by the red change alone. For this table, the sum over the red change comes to 2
